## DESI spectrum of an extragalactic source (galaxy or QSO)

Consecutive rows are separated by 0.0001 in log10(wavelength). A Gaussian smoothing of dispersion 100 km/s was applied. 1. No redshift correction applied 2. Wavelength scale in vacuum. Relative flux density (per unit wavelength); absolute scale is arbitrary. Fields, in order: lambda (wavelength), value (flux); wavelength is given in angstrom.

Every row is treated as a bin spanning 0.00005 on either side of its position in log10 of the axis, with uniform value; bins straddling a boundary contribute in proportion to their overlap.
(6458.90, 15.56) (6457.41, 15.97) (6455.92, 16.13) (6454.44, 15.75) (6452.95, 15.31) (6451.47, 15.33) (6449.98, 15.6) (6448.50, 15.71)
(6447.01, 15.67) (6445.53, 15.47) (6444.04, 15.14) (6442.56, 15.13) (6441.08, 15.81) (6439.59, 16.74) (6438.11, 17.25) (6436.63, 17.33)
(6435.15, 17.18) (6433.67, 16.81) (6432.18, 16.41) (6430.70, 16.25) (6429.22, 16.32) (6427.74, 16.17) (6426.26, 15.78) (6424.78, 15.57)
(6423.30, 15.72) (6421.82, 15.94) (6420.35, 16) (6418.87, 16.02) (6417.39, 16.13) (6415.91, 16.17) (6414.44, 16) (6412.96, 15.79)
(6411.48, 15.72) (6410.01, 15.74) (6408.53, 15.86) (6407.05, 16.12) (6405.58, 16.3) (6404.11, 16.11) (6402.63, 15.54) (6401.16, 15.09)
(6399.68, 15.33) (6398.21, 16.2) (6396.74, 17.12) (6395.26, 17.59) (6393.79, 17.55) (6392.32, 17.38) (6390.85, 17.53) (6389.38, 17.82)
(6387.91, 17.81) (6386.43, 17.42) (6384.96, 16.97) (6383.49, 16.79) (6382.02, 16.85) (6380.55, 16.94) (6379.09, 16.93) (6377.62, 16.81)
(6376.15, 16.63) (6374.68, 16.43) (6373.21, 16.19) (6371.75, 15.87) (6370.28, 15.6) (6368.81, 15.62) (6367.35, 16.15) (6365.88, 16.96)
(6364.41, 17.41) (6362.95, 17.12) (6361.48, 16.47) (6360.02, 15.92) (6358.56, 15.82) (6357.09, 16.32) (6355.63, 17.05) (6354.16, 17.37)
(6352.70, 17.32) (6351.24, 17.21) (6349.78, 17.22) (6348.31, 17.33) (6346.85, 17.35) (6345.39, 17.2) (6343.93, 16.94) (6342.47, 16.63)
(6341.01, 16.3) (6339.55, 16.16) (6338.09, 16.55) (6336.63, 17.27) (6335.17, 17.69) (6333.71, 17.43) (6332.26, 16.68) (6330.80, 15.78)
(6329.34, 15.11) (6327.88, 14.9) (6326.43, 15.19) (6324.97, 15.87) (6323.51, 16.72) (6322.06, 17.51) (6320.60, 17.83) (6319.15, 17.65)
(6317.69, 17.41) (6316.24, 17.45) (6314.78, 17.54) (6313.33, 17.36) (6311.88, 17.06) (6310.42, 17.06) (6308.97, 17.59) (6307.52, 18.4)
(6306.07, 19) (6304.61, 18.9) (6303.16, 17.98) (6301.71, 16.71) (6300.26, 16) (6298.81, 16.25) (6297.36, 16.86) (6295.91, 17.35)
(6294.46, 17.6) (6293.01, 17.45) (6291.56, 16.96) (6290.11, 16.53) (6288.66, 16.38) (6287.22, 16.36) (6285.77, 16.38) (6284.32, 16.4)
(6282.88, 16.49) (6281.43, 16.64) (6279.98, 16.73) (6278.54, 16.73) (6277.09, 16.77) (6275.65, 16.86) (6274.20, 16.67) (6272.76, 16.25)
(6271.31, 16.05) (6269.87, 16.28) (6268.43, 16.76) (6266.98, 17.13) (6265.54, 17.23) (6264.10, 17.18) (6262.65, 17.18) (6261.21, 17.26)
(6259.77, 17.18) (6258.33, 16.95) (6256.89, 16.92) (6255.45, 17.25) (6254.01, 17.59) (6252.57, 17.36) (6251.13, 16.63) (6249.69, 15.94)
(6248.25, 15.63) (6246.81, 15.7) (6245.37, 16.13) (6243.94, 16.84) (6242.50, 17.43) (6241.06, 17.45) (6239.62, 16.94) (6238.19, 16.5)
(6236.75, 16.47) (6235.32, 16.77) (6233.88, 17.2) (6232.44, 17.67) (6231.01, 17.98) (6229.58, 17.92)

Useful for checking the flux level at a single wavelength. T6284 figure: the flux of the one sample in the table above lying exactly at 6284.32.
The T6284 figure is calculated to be 16.4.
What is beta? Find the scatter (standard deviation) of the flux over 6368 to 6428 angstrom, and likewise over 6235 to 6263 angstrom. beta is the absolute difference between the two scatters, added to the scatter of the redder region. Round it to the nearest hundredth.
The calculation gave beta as 0.87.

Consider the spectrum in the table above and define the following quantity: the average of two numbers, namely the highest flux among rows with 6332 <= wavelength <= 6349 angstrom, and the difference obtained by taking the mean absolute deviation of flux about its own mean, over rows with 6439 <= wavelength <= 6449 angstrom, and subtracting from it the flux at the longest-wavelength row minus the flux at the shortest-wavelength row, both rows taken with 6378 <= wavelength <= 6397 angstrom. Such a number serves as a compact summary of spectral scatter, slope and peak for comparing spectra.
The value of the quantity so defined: 8.9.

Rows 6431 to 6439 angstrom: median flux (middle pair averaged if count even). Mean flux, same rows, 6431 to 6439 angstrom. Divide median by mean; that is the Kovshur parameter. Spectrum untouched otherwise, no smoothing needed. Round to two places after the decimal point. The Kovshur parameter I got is 1.01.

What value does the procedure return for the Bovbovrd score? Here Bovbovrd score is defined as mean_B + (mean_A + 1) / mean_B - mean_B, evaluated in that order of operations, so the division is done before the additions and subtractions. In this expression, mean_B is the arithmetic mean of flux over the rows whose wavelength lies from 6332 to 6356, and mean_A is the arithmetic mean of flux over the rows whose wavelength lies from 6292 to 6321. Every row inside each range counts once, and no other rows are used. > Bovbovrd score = 1.08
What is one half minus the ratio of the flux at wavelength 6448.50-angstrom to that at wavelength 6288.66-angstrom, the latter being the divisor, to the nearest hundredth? -0.46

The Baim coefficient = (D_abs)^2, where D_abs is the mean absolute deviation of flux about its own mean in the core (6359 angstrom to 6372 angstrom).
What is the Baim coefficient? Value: 0.33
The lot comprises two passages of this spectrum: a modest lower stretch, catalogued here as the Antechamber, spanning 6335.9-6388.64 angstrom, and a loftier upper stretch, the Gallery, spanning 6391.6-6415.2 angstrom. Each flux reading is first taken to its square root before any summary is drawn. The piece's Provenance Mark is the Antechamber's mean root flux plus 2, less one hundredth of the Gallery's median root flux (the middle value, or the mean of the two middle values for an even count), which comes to 6.05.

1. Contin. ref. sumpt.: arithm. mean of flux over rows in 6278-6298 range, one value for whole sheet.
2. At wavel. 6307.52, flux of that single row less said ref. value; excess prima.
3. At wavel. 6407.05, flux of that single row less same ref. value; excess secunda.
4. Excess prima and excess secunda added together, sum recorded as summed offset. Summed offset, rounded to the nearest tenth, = 1.0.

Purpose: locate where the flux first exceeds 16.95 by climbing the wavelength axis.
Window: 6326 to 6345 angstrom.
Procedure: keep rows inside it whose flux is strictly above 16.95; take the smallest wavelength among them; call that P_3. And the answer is 6333.71 angstrom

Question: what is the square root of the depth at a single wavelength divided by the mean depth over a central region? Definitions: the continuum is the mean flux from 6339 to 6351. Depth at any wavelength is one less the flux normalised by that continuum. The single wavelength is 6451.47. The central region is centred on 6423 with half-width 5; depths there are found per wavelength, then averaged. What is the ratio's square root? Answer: 1.2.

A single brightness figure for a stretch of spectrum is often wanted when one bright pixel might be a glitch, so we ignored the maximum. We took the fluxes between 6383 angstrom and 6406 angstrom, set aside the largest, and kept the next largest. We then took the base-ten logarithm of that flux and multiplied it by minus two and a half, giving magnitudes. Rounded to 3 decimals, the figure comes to -3.127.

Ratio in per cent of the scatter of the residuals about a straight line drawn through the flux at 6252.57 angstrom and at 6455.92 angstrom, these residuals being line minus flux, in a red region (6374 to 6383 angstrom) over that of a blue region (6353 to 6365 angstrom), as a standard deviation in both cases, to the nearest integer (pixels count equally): 33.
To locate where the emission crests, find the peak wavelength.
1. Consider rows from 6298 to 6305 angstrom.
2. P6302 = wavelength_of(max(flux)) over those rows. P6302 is 6304.61 angstrom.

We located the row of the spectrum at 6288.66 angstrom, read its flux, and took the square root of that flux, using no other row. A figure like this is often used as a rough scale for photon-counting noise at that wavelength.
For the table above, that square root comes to 4.047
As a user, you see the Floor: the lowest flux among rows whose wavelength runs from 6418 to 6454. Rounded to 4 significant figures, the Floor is 15.13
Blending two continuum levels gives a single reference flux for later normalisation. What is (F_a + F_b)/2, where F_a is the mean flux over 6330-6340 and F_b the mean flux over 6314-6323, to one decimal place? 17.2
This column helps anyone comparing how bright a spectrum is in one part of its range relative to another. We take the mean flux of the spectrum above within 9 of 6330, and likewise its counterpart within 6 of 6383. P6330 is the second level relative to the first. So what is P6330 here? 1.04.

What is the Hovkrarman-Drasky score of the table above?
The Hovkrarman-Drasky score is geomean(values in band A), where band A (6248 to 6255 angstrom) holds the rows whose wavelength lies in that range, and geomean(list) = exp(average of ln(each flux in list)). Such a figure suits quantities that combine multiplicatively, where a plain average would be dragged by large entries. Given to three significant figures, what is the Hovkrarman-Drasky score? 16.6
